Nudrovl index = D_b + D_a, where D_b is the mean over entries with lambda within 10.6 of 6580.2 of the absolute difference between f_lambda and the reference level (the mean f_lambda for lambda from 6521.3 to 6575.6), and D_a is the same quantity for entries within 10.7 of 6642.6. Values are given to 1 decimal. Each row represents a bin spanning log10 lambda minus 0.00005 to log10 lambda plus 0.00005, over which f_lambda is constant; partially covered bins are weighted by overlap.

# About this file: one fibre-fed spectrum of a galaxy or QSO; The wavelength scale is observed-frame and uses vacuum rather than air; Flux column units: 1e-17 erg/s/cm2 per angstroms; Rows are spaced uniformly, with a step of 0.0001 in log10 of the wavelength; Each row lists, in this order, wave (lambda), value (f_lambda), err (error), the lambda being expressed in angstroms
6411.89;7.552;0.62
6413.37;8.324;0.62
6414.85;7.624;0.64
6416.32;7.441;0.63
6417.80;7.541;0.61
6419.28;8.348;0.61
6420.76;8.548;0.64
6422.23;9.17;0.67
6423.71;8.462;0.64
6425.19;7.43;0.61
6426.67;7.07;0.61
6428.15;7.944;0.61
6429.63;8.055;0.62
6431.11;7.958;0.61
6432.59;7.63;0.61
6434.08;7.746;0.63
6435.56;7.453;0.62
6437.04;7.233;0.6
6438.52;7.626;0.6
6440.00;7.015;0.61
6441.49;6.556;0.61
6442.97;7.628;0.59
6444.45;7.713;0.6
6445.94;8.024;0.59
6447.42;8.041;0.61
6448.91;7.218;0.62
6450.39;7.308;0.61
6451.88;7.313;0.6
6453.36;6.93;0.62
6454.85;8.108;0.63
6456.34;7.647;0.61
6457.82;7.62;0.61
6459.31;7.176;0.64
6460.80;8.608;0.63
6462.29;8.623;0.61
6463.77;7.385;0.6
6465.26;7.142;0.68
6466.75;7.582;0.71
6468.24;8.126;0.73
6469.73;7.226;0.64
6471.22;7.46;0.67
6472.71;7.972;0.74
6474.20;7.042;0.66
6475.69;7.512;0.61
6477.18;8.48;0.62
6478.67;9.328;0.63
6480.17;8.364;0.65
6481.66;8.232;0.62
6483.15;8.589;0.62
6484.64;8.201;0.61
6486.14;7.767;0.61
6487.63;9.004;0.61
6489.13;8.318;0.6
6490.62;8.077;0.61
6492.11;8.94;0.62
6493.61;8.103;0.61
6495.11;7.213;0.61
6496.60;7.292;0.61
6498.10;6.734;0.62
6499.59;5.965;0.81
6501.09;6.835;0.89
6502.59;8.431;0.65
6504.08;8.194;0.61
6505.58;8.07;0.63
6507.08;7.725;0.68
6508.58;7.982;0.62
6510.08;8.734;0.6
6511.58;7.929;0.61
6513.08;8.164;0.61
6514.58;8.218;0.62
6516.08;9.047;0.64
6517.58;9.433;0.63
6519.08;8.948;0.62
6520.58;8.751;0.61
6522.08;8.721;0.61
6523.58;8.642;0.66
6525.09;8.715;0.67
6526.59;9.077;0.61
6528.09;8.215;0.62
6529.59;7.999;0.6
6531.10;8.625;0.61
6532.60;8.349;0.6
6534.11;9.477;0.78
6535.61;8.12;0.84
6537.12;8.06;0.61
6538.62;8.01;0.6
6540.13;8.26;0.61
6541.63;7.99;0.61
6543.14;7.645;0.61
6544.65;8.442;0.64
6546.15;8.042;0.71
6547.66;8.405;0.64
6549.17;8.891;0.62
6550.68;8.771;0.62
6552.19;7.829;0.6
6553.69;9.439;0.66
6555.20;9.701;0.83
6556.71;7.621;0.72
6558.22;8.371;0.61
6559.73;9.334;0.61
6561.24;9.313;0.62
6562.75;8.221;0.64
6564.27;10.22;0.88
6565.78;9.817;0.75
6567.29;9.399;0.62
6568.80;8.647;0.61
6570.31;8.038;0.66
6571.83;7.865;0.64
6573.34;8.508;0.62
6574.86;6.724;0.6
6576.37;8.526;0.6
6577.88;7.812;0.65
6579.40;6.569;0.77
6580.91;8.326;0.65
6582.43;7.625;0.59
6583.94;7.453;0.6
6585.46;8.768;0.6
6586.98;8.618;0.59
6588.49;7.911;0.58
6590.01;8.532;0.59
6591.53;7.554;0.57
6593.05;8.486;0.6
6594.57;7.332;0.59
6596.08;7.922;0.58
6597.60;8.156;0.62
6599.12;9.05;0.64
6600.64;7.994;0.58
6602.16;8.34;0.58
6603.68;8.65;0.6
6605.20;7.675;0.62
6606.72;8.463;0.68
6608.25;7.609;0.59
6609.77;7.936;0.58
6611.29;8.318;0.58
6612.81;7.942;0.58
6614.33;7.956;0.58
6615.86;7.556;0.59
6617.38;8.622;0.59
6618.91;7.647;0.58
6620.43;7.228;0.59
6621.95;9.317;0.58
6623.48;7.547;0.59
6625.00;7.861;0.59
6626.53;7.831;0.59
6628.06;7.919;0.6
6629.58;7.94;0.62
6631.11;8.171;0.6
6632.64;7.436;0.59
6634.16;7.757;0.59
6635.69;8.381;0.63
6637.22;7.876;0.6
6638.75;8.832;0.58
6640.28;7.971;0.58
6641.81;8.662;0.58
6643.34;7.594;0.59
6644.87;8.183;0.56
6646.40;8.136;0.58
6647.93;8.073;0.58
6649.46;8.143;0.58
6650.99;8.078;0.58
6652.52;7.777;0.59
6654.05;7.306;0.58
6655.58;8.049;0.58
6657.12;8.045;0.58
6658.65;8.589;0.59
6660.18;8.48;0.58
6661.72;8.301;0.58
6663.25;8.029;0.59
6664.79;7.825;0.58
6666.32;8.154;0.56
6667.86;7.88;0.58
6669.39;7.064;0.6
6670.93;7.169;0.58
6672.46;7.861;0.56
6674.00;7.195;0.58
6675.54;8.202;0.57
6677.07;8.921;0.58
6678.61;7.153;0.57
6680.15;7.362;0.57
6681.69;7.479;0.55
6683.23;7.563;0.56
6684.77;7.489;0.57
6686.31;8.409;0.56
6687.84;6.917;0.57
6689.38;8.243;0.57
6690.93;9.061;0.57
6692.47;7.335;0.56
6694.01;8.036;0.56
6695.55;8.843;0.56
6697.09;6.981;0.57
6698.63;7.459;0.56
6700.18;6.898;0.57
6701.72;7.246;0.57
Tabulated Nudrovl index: 1.2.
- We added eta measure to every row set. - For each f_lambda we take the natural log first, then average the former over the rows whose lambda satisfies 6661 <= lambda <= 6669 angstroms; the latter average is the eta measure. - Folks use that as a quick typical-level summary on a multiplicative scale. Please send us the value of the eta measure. 2.08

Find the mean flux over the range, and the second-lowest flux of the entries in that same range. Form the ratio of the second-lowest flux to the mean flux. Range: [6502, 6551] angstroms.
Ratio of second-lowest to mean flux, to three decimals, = 0.917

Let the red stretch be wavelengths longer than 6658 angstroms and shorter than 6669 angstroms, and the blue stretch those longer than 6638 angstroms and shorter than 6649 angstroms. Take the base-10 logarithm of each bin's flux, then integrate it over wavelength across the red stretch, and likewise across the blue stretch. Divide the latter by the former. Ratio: 1.00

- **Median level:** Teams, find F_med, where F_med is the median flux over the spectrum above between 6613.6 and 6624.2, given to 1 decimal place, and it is 7.6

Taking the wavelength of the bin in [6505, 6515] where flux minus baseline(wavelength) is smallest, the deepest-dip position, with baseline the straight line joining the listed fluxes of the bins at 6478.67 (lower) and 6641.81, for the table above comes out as 6507.08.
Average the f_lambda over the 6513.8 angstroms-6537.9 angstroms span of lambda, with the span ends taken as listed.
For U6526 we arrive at 8.6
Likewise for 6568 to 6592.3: 8.0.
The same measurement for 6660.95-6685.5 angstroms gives 7.7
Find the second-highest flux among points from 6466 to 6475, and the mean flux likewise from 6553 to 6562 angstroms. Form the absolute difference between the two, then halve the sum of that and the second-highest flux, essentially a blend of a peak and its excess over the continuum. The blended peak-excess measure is 4.48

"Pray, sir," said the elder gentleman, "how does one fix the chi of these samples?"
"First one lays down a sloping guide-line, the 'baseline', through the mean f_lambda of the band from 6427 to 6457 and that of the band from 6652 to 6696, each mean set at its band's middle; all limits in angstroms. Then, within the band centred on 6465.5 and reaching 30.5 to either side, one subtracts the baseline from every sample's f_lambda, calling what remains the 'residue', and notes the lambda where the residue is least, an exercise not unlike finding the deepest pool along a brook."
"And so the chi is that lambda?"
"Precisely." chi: 6441.49 angstroms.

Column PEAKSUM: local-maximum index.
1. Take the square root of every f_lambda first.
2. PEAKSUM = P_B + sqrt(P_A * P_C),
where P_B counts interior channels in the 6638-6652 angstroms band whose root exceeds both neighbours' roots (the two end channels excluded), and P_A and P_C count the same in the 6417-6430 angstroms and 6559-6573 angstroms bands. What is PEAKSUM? 4.0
